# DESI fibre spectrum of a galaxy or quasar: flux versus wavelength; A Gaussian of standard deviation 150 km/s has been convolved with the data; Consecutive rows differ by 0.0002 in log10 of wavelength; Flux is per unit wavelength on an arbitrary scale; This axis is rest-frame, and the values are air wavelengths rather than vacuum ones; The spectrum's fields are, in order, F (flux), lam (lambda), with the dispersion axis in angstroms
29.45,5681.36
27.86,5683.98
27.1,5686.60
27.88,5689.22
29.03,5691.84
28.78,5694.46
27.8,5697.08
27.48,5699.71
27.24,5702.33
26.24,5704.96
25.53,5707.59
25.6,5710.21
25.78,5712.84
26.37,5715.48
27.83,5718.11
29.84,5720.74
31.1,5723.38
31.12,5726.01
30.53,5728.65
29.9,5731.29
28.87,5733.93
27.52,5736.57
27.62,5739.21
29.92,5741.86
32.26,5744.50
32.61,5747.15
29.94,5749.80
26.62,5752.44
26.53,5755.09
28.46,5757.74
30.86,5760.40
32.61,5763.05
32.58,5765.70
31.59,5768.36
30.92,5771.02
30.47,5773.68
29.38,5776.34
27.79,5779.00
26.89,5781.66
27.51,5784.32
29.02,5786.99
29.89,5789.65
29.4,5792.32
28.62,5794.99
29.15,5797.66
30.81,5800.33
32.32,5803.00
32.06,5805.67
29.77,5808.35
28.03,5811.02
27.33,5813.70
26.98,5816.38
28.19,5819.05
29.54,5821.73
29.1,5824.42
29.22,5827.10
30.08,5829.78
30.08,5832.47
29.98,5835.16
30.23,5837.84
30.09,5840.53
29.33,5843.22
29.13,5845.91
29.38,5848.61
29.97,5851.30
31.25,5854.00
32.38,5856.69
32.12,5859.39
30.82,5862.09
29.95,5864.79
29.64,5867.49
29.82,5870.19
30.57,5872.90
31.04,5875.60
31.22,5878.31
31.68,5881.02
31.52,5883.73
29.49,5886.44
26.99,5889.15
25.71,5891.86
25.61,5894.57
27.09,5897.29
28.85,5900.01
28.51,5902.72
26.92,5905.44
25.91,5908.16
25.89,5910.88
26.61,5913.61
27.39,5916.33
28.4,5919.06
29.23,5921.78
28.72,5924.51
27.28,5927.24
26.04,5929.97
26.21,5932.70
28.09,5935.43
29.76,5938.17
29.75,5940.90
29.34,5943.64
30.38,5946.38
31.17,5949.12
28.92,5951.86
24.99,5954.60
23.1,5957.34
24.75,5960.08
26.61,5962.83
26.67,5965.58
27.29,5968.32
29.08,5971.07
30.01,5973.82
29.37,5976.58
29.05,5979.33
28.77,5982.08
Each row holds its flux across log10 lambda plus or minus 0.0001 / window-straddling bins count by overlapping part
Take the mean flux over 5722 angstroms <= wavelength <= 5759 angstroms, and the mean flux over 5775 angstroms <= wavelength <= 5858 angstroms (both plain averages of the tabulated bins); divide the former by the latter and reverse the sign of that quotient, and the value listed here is -1.00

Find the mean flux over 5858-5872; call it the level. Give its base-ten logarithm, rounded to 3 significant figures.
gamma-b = 1.48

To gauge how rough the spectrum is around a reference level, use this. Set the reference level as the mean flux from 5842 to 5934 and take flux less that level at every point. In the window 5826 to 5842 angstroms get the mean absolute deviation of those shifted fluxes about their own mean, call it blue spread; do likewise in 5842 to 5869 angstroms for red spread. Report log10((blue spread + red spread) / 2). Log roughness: -0.21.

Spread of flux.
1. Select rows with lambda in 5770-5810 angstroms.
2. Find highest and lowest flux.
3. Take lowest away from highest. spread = 5.4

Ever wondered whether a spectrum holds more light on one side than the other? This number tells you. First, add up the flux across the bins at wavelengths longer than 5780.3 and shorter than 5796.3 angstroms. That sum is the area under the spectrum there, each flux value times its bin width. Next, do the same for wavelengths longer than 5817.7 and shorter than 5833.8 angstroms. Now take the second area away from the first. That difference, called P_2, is -16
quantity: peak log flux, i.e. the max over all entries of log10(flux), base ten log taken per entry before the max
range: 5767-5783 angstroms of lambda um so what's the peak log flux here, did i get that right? 1.50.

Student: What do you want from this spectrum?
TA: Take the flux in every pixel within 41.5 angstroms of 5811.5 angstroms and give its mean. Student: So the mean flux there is 29.4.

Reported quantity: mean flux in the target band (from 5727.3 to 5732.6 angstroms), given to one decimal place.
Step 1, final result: 30.2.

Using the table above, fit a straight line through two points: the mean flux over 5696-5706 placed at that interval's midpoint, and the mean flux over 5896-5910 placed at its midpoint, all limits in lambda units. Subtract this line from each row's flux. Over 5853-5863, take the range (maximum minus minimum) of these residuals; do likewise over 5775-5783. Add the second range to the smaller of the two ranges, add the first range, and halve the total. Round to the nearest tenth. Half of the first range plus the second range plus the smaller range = 2.8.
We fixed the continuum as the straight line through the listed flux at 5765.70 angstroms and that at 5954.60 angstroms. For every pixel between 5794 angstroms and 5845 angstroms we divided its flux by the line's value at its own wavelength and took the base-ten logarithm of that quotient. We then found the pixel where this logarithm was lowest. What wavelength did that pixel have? 5816.38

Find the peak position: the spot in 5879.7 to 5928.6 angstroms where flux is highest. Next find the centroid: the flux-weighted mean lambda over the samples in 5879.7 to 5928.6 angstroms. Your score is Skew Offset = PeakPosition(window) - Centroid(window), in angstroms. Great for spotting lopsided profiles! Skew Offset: -22.8 angstroms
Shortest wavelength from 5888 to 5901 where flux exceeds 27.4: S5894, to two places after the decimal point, 5900.01 angstroms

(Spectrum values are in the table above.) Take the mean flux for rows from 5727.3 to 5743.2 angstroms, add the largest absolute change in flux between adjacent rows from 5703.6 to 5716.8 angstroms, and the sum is 29.8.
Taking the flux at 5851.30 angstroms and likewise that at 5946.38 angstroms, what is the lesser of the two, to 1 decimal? 30.0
